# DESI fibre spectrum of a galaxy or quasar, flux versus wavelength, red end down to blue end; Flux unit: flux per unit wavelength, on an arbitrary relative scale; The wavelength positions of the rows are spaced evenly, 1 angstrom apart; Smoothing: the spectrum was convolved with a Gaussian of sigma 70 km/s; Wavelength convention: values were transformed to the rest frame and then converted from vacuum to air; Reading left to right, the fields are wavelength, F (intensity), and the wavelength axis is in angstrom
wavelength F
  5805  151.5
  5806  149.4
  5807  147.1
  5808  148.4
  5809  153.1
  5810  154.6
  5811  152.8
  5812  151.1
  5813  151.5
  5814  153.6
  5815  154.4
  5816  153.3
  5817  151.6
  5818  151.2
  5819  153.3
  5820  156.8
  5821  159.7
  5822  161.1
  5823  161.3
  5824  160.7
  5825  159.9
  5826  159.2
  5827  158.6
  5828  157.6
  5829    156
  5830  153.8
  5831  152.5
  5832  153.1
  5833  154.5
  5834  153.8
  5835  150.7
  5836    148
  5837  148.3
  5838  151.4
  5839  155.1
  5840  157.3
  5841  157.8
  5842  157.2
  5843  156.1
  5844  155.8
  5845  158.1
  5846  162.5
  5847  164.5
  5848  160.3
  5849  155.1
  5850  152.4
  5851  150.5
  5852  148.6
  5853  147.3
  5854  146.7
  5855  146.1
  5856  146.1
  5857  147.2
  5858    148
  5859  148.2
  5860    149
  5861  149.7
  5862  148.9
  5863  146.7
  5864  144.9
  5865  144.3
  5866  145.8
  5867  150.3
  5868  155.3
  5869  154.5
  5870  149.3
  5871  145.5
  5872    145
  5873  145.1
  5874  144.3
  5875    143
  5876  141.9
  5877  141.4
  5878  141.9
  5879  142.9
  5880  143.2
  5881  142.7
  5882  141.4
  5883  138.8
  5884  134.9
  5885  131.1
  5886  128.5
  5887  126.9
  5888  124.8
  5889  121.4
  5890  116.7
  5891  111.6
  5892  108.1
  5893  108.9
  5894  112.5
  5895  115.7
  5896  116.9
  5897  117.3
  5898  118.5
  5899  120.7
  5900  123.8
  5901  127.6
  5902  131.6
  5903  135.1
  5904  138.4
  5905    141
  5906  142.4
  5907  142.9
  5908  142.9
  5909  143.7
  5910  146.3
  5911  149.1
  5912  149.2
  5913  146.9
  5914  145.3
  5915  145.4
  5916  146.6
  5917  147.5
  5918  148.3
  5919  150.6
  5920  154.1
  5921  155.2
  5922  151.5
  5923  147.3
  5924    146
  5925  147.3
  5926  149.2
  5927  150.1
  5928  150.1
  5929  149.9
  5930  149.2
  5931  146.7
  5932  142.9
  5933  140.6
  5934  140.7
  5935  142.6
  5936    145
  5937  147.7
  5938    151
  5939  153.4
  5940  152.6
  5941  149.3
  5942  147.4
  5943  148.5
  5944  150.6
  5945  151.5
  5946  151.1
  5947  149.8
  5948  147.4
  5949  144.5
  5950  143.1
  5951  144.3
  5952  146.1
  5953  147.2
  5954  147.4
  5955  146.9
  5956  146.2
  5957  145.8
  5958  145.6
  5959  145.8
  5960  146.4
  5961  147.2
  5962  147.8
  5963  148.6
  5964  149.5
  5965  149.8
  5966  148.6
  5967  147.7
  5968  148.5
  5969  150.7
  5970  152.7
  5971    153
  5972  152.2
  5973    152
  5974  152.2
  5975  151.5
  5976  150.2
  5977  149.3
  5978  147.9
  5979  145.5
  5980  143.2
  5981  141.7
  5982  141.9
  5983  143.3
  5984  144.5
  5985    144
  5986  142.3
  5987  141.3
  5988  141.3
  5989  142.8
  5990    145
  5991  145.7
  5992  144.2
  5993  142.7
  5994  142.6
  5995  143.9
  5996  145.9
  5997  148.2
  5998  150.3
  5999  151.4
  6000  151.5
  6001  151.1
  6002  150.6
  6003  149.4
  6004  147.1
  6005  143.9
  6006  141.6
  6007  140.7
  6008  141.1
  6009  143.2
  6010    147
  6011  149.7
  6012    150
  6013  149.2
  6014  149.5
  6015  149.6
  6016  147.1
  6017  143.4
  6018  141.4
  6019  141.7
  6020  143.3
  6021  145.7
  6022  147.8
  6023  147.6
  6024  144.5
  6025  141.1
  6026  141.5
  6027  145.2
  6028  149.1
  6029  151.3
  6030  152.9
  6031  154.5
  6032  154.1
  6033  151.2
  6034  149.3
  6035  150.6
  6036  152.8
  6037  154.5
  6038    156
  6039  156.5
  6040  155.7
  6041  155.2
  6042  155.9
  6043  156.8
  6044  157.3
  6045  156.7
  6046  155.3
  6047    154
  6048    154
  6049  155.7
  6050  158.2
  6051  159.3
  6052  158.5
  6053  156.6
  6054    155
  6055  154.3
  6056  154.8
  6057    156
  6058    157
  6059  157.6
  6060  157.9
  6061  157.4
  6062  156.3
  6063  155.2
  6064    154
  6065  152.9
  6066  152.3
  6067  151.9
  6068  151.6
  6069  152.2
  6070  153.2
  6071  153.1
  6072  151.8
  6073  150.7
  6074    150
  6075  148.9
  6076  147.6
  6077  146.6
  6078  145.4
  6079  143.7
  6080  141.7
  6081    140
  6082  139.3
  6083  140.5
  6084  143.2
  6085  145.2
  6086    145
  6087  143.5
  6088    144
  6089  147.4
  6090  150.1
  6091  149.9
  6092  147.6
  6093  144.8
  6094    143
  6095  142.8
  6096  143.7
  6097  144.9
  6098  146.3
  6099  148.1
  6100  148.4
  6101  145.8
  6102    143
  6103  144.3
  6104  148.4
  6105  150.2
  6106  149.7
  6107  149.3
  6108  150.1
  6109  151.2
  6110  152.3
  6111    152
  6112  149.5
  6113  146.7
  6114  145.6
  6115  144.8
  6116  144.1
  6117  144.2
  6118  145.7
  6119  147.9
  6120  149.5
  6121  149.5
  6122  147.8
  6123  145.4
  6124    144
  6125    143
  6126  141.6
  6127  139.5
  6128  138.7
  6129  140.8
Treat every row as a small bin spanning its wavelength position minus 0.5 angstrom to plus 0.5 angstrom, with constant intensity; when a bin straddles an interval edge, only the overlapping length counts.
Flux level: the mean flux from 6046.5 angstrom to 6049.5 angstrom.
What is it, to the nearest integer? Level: 155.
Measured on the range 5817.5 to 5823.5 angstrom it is 157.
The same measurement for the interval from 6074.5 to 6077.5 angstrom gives 148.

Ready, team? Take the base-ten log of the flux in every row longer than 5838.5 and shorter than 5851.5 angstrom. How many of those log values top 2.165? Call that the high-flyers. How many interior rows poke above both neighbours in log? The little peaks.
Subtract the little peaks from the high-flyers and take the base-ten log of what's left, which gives 1.0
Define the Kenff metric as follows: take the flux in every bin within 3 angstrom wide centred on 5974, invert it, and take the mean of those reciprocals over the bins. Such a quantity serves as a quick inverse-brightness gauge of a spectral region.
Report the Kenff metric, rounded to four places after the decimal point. 0.0066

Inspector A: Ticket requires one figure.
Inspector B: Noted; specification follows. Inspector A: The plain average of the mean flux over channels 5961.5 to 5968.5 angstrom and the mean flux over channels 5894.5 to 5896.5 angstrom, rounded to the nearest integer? 132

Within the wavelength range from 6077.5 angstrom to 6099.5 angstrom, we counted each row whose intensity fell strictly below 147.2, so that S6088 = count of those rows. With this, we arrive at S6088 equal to 17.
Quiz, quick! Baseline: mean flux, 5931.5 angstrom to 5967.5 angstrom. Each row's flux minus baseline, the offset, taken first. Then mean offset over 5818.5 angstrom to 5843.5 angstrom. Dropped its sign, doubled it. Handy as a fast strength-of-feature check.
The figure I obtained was 17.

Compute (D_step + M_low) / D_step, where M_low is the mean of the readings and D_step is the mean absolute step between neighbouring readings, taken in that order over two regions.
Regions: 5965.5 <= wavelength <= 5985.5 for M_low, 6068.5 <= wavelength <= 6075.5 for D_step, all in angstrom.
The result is 169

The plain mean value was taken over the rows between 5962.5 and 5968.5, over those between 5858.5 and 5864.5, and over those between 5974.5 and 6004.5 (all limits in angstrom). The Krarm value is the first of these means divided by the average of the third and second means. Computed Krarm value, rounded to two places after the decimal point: 1.01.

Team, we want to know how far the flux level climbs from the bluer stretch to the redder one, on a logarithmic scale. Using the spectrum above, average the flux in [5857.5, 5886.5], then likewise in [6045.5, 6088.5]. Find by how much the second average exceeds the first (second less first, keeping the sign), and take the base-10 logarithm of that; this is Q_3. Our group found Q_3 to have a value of 0.8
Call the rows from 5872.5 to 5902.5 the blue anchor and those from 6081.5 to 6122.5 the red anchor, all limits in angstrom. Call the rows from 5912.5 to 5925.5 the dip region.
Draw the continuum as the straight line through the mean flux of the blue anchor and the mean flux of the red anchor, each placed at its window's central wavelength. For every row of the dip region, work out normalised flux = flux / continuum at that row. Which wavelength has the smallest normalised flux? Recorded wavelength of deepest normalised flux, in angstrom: 5924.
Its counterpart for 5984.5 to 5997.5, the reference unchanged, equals 5988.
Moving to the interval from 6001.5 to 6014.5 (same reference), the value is 6007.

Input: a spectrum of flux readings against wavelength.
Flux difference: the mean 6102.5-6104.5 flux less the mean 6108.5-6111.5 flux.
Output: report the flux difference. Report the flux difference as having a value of -5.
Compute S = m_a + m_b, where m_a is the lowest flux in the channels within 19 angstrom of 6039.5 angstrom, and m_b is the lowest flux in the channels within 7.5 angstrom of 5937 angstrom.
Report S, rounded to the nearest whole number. 282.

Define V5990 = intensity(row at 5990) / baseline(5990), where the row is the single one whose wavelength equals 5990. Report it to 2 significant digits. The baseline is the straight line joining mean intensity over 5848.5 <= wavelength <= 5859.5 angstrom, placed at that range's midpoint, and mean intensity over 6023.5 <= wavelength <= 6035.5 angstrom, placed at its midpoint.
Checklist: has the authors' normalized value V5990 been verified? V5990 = 0.97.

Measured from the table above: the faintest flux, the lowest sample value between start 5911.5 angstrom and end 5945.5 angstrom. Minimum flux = 140.6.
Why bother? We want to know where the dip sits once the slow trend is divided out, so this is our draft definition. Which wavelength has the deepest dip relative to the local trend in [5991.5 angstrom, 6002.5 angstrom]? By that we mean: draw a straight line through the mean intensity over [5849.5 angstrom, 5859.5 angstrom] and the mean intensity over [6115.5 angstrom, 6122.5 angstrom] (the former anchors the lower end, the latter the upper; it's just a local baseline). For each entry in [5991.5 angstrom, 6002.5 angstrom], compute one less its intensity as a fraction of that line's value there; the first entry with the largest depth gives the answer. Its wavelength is 5994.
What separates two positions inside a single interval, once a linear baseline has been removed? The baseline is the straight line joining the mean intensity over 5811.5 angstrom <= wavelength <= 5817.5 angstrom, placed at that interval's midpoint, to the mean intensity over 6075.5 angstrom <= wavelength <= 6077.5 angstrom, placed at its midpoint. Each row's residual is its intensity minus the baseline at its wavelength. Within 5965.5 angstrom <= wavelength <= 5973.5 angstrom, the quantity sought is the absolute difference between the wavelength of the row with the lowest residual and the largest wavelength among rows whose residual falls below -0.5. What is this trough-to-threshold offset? 1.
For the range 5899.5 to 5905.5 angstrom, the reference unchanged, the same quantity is 5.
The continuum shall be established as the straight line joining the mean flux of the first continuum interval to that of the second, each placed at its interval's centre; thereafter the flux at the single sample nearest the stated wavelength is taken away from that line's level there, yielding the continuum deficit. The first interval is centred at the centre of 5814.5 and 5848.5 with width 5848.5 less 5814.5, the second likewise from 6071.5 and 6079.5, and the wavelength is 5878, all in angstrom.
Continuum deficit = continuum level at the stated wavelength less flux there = 13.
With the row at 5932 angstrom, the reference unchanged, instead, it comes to 10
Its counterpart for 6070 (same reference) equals -5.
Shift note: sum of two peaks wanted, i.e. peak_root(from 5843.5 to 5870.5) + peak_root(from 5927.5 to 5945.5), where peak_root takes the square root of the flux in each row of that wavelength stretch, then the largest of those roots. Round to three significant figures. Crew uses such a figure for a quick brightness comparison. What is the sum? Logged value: 25.2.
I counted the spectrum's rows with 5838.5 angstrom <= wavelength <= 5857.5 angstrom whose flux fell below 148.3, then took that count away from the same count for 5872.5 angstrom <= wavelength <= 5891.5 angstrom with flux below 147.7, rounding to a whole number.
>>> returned 14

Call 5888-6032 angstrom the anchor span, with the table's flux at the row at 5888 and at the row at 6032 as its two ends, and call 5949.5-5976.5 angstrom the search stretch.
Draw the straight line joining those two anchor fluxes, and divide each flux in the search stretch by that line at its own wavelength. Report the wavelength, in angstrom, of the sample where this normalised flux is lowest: 5950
